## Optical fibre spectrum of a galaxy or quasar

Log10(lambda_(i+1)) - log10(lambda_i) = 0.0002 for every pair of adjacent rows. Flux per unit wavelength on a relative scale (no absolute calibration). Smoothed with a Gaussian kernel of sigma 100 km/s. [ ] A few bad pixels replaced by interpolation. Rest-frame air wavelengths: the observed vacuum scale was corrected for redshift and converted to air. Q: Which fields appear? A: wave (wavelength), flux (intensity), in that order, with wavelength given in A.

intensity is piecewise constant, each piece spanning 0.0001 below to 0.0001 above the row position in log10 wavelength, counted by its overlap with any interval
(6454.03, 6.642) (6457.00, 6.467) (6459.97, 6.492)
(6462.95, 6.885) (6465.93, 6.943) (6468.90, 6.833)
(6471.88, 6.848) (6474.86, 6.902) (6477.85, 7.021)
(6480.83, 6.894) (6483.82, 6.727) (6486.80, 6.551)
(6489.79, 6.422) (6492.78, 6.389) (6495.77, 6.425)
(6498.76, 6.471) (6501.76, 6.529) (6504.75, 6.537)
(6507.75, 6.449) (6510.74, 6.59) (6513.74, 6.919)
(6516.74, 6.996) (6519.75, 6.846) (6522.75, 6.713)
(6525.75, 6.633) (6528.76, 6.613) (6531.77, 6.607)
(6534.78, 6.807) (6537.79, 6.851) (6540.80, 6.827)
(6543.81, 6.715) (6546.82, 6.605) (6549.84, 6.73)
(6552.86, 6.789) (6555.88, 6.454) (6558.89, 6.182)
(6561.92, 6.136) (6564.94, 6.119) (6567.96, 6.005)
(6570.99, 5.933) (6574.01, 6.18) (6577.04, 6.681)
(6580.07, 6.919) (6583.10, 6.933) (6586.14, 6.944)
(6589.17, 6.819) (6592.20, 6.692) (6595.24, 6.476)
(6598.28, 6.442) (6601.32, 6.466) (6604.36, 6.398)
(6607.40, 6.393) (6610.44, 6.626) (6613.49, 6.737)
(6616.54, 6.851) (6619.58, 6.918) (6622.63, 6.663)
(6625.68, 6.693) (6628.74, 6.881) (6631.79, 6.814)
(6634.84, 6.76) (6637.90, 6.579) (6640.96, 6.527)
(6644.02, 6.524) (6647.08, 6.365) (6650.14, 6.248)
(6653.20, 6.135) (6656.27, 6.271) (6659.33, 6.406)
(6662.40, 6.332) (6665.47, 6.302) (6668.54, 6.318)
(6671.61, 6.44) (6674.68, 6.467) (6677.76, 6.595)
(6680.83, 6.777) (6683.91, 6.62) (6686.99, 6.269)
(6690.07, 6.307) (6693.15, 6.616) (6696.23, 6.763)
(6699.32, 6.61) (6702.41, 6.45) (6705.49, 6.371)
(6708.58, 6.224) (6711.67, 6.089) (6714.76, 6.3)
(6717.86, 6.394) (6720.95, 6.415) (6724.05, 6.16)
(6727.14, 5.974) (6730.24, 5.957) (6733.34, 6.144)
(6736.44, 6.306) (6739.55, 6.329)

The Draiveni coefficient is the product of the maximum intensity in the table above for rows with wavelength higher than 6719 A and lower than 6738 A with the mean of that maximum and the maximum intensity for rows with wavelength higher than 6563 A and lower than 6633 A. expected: 42.8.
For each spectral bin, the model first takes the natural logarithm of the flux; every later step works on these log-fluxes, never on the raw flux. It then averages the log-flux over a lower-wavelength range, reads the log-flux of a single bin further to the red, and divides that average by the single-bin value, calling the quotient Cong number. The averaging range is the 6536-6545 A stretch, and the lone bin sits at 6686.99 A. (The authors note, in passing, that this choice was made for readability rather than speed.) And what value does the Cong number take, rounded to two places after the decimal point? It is 1.04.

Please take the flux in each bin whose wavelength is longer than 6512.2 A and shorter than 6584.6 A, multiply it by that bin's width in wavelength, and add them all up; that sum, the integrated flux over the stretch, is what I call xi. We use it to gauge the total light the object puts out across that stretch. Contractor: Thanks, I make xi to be 477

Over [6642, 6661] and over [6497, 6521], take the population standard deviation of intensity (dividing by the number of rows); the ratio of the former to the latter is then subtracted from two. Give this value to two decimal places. 1.39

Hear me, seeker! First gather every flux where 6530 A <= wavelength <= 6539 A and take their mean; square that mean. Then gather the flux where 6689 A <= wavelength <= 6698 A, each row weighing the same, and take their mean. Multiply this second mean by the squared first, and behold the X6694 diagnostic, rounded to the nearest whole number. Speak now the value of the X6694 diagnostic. 299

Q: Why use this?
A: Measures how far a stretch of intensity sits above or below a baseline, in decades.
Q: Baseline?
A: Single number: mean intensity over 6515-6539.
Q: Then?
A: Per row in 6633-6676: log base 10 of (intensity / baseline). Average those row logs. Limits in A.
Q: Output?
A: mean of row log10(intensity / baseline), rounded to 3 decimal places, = -0.023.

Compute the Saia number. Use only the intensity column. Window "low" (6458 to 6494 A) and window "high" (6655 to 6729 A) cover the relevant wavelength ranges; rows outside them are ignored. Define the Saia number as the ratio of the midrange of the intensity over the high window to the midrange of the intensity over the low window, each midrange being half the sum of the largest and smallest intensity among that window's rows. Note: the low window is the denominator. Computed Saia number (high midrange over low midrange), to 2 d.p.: 0.95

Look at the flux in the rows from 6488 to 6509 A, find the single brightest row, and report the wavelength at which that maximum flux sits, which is 6504.75 A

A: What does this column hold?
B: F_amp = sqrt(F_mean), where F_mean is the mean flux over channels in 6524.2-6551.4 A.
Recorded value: 2.59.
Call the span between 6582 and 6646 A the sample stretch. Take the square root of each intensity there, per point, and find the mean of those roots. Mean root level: 2.58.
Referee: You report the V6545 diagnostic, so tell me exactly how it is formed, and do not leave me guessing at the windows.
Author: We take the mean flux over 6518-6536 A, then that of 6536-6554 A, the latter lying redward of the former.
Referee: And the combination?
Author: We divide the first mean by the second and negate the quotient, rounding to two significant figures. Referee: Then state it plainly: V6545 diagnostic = -0.99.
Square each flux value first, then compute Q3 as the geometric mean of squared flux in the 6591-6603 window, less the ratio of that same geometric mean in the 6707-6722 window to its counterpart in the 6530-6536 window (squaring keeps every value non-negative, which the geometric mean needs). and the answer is 41.6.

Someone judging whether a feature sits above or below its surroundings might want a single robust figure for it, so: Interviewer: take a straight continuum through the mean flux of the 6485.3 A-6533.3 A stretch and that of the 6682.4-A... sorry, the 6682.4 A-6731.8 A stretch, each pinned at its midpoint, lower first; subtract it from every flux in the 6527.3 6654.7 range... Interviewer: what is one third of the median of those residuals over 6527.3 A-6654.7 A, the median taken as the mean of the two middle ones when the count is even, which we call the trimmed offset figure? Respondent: 0.049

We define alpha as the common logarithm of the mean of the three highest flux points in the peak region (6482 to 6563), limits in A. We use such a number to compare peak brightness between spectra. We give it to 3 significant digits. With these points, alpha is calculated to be 0.840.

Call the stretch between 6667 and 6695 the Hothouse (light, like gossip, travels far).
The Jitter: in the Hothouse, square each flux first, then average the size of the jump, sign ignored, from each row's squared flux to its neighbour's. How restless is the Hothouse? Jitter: 2.1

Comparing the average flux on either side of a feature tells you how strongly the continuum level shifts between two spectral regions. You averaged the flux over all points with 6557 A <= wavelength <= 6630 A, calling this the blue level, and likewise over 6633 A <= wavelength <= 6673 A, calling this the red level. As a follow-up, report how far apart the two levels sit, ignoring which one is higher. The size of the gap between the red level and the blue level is 0.14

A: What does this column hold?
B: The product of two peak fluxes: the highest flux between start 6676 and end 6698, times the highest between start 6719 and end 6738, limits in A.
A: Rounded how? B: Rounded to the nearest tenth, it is 43.5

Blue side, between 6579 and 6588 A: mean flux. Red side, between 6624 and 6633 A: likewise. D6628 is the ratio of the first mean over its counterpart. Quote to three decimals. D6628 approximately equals 1.020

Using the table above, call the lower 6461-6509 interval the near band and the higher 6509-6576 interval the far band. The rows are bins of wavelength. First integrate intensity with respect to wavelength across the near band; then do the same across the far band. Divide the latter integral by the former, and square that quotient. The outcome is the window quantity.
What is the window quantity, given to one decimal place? 1.9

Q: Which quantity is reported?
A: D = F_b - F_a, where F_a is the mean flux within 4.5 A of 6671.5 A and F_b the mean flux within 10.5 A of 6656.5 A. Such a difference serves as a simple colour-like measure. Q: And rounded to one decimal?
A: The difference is -0.1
